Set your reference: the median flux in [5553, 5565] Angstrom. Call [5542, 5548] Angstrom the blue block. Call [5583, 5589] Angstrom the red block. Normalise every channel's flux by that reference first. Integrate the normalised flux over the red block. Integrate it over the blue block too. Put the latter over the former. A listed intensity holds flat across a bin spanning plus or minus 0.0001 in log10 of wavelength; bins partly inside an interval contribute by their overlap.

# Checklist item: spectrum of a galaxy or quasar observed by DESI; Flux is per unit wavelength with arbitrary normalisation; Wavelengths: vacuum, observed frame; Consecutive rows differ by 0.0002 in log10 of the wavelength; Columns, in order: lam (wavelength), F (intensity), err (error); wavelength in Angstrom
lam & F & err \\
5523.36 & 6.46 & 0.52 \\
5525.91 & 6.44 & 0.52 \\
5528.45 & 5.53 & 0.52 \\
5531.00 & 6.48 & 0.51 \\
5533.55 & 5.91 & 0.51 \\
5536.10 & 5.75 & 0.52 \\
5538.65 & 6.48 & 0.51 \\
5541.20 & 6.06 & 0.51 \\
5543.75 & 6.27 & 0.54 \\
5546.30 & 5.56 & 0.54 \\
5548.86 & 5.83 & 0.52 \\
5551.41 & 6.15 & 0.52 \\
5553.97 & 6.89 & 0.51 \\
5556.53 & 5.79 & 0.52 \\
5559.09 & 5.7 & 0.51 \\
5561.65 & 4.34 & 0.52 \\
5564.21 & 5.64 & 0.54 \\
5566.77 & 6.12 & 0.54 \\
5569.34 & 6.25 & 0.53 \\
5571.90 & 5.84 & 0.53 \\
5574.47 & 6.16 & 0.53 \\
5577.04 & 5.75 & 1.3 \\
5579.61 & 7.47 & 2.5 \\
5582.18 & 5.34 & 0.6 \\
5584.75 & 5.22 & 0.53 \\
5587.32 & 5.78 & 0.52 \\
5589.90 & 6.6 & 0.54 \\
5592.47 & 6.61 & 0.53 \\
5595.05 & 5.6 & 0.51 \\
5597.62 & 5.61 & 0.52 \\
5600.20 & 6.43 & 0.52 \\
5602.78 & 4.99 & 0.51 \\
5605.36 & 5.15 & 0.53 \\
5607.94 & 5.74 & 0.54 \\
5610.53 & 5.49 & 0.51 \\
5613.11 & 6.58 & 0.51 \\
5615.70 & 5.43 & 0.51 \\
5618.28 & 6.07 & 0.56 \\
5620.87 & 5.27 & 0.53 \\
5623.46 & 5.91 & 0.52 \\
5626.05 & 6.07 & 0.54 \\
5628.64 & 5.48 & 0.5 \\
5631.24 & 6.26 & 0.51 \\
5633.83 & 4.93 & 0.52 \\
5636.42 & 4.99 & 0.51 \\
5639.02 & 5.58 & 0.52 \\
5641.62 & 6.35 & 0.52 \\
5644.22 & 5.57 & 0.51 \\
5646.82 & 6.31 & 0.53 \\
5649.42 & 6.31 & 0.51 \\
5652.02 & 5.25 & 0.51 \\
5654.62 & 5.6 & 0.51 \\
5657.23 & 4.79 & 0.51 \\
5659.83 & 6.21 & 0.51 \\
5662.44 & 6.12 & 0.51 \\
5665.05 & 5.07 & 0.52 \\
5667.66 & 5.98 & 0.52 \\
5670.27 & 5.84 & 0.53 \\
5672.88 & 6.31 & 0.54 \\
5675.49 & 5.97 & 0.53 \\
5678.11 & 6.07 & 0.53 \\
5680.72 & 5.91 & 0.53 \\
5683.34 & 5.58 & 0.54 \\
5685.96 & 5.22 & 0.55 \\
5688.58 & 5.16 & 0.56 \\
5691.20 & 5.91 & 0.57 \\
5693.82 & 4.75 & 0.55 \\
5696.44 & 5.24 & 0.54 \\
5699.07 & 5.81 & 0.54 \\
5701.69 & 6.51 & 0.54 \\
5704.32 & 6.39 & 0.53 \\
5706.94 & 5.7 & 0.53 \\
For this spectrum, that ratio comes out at 1.07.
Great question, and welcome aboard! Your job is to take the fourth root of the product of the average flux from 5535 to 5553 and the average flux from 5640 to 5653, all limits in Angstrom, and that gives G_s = 2.45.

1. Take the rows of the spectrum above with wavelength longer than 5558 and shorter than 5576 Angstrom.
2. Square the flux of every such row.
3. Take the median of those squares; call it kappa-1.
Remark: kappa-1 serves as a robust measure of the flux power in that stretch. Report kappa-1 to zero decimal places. 34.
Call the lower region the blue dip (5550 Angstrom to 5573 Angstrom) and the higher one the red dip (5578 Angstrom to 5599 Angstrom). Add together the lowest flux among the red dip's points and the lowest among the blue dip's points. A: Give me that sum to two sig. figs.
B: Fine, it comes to 9.6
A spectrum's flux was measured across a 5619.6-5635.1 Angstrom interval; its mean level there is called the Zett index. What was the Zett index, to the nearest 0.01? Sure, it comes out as 5.65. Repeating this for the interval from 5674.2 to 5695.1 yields 5.57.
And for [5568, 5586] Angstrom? 6.00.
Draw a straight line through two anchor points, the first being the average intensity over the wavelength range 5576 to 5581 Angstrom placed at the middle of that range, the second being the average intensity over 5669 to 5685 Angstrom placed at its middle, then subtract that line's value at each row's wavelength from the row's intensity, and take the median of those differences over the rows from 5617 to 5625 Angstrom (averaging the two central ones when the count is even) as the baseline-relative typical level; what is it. -0.40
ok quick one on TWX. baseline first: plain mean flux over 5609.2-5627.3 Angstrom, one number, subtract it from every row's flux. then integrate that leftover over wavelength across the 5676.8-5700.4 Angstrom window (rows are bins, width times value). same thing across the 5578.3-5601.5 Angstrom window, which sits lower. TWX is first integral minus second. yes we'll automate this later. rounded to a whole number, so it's -13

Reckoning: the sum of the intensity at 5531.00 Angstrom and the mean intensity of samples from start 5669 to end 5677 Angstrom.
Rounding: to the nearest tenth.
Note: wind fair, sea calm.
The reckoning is 12.5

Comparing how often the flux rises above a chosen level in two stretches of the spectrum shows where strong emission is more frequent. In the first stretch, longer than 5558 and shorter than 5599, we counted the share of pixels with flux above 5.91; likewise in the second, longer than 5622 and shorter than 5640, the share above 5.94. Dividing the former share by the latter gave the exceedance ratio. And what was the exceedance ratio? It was 1.3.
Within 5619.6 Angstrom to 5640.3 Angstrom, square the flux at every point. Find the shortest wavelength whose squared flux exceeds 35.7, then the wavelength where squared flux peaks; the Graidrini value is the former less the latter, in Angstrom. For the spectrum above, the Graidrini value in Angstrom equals -5.2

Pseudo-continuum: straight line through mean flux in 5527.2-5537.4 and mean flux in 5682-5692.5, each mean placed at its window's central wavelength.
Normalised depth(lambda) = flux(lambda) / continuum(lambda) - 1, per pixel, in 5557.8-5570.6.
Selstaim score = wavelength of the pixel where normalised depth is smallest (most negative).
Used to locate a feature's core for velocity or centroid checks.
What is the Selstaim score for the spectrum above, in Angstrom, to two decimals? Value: 5561.65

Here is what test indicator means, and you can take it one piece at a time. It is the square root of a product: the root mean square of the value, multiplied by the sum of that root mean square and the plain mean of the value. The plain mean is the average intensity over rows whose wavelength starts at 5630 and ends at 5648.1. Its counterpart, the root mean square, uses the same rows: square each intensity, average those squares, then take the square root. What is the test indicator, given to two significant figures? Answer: 8.1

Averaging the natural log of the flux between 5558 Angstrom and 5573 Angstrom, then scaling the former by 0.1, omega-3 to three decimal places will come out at 0.172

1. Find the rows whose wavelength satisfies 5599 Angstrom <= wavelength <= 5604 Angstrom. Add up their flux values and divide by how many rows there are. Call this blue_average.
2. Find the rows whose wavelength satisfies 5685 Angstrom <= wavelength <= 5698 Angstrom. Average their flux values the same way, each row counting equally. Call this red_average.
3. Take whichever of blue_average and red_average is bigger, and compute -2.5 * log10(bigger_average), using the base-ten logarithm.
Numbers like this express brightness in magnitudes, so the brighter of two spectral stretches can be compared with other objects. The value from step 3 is -1.89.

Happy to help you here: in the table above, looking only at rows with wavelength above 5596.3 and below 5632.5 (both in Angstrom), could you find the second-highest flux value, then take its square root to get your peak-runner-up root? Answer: 2.54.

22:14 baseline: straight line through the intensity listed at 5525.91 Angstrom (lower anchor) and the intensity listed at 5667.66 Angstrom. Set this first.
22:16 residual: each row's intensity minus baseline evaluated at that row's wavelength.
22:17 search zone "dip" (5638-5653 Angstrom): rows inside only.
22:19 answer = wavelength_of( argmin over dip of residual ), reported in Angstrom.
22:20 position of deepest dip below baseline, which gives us 5652.02 Angstrom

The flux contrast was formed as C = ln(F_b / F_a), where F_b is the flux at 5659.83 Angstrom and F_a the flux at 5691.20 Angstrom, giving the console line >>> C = 0.050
